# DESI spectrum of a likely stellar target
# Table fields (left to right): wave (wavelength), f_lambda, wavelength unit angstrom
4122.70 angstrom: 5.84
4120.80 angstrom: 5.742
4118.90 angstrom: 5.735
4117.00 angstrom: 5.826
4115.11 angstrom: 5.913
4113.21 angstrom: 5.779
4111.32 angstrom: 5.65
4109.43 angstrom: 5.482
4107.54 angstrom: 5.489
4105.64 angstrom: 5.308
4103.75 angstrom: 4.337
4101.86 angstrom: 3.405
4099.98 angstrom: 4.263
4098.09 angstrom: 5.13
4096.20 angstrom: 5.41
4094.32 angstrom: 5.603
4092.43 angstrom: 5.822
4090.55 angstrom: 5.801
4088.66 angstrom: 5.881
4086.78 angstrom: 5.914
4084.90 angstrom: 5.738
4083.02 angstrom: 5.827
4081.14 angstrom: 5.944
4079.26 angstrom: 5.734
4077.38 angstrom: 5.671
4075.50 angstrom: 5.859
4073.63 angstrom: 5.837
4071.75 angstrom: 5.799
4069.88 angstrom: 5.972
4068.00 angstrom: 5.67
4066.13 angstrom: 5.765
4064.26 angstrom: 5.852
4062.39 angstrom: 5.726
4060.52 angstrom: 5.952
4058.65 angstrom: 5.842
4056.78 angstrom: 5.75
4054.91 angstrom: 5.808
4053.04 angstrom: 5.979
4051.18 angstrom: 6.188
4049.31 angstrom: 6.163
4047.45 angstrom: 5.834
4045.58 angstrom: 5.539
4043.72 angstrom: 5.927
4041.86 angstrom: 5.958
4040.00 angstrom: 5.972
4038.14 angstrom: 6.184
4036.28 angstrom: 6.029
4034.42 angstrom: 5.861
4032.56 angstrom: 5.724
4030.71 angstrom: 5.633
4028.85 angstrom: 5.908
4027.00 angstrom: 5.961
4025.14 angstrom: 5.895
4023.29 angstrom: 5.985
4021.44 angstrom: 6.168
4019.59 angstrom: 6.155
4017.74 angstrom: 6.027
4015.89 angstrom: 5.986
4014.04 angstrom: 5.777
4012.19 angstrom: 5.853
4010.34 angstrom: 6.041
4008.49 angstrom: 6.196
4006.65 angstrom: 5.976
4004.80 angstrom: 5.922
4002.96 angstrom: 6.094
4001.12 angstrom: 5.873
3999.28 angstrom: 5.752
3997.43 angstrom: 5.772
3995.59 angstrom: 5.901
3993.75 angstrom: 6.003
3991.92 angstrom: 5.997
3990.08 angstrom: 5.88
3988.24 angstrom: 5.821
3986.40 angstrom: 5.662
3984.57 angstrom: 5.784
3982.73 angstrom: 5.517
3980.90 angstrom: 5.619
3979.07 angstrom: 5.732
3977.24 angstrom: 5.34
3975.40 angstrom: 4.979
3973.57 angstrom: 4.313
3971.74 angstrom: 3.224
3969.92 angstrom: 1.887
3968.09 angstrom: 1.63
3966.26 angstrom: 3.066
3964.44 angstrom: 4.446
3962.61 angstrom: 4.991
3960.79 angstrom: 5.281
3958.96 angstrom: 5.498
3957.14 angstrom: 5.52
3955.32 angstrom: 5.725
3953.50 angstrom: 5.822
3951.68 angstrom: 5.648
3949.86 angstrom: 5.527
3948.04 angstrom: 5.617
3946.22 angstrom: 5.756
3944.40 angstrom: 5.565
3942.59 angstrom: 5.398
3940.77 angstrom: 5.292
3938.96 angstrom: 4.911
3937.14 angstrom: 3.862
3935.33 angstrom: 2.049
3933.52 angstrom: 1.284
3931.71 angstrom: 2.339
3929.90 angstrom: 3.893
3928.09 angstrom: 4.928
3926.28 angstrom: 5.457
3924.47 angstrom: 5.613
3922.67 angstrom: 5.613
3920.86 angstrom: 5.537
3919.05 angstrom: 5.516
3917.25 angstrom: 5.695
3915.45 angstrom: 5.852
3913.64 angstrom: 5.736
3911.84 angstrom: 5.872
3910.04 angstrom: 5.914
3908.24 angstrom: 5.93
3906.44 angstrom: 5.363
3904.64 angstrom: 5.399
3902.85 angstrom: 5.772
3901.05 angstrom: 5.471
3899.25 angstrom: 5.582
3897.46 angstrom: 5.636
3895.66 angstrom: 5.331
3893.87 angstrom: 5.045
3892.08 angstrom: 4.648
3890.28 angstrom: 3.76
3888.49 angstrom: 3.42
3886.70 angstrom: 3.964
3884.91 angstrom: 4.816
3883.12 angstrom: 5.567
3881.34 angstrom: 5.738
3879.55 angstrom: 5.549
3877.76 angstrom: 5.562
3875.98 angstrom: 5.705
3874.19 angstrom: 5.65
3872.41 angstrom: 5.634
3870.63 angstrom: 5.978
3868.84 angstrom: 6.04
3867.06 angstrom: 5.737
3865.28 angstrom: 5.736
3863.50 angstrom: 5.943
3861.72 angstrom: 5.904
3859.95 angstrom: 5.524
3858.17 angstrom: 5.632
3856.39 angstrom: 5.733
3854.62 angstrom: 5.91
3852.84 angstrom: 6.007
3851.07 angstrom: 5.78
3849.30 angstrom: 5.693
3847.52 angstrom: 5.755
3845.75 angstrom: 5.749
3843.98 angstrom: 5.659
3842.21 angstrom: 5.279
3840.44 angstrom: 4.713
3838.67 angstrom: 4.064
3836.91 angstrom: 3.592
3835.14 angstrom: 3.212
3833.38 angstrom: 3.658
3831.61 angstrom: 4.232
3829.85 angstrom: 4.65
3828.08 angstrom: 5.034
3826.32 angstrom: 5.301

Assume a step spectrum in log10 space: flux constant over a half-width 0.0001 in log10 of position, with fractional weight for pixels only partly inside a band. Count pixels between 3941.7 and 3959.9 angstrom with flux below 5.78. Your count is 9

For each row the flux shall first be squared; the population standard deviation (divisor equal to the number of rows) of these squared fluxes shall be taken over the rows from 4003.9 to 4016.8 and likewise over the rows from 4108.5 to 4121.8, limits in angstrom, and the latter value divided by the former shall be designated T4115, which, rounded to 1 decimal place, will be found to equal 1.0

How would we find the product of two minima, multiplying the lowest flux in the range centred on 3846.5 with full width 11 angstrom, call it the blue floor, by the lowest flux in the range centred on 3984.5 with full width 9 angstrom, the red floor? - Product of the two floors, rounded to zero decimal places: 29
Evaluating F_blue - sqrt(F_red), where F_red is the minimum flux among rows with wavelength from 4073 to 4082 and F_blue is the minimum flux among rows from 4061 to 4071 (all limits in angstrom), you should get 3.3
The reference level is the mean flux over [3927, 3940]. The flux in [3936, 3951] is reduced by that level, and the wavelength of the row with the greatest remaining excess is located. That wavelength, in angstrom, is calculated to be 3946.22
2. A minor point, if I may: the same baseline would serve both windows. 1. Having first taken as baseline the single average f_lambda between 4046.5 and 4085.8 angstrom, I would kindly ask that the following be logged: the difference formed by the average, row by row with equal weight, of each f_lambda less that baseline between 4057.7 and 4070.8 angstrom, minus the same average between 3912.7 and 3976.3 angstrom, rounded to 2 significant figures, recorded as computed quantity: 1.2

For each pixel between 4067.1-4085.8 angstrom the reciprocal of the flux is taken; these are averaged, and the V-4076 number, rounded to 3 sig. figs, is 0.172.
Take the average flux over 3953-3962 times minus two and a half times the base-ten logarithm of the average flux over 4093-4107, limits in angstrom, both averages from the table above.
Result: -9.5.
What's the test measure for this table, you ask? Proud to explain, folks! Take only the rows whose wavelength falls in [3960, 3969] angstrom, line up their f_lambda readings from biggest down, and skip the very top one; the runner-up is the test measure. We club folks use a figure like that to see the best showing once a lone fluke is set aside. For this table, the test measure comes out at 4.991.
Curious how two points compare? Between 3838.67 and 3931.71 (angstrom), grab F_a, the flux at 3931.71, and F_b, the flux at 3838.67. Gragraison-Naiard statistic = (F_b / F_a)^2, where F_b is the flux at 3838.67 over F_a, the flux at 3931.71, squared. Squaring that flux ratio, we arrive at 3.0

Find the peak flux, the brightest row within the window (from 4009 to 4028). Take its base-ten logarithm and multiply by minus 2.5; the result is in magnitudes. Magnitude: -1.98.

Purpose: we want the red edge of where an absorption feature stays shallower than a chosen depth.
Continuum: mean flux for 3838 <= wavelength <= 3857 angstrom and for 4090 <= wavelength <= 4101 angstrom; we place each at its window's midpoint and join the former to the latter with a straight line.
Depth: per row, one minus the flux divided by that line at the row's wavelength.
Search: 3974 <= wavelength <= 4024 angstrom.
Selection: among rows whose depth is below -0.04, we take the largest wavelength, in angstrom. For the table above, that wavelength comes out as 4023.29 angstrom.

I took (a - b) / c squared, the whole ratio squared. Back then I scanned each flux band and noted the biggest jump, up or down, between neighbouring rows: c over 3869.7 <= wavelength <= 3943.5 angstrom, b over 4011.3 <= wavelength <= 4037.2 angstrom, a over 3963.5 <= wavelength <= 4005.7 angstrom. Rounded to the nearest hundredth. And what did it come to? 0.41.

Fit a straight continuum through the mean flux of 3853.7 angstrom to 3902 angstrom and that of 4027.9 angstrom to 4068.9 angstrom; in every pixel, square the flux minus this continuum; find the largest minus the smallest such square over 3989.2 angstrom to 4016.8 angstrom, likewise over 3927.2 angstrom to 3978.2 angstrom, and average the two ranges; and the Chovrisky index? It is 9.2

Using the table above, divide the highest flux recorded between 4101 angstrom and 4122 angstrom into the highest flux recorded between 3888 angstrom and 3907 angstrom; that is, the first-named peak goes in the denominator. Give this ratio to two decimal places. 0.98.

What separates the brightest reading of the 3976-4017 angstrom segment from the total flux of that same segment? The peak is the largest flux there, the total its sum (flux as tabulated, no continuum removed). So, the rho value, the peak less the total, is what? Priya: -122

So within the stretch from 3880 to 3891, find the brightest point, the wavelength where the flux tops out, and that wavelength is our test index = 3881.34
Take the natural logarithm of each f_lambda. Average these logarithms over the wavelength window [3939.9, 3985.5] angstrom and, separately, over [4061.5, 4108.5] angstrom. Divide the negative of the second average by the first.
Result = -1.10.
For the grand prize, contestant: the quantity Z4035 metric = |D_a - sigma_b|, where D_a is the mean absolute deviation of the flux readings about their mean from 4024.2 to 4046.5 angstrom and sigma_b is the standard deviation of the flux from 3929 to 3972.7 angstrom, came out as 1.4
